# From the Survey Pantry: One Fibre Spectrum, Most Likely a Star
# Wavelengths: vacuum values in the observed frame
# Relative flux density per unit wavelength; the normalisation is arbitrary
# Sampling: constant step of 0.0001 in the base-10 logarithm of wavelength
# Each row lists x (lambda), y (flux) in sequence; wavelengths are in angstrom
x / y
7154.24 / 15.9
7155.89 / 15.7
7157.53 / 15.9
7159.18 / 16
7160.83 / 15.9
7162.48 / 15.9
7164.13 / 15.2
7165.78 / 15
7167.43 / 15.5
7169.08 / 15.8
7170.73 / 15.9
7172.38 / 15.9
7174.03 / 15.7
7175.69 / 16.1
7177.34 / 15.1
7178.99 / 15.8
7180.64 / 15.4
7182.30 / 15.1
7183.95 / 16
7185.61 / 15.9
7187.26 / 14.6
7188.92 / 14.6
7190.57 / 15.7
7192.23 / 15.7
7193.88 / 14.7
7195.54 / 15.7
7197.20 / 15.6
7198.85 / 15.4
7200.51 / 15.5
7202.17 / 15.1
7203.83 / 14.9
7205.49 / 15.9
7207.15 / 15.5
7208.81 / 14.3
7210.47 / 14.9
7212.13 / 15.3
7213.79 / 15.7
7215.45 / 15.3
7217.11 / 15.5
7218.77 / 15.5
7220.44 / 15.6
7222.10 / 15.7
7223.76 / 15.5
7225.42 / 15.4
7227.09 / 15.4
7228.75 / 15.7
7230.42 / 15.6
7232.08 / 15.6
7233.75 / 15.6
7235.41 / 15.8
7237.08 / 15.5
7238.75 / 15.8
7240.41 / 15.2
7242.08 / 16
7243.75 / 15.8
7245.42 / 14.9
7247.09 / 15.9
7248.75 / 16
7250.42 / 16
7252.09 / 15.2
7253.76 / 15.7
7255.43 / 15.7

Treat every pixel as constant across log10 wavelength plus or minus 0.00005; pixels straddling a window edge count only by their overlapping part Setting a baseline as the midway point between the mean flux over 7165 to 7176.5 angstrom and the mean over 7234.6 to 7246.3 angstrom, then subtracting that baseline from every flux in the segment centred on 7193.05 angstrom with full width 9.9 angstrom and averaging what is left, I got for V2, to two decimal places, -0.30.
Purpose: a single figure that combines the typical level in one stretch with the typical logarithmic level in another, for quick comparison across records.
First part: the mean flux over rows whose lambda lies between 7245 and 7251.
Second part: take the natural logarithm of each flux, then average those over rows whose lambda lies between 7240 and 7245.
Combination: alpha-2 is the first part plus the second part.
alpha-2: 18.5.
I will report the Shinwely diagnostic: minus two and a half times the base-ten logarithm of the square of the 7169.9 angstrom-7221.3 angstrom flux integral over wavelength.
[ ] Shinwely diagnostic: -14.5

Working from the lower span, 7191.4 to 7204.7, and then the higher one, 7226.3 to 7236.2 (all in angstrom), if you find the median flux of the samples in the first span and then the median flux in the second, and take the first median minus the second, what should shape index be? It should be -0.15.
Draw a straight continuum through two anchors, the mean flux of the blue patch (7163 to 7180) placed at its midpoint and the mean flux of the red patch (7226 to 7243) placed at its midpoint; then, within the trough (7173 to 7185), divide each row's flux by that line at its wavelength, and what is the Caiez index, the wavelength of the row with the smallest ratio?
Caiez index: 7182.30 angstrom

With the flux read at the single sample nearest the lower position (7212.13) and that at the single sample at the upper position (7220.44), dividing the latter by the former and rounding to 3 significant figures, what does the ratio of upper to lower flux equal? 1.02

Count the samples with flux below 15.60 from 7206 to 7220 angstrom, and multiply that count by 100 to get 700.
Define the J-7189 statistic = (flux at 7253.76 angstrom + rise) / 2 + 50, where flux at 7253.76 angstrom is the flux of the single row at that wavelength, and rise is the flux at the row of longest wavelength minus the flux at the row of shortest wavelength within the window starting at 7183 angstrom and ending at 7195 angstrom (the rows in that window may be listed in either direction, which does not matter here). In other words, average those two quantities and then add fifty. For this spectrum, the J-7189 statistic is 57.20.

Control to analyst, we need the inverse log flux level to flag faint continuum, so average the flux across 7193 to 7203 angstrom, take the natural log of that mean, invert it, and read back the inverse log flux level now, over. 0.366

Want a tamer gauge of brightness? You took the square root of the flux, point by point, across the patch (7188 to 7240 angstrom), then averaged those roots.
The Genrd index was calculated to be 3.93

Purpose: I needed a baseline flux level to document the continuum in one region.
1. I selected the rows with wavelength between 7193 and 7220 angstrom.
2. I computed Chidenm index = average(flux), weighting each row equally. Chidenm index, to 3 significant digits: 15.3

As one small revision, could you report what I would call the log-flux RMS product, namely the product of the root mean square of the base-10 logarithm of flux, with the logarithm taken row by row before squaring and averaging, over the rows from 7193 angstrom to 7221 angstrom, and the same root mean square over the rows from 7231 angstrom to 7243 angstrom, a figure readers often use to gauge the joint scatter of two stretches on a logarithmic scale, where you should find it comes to 1.415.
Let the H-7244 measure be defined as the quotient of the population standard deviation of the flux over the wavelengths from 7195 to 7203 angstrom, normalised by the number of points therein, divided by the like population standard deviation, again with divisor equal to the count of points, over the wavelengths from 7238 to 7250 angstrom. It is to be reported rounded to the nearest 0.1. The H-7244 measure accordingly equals 0.5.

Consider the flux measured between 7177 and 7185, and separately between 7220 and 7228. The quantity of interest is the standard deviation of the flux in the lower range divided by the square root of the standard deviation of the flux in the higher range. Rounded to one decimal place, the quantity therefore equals 1.1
